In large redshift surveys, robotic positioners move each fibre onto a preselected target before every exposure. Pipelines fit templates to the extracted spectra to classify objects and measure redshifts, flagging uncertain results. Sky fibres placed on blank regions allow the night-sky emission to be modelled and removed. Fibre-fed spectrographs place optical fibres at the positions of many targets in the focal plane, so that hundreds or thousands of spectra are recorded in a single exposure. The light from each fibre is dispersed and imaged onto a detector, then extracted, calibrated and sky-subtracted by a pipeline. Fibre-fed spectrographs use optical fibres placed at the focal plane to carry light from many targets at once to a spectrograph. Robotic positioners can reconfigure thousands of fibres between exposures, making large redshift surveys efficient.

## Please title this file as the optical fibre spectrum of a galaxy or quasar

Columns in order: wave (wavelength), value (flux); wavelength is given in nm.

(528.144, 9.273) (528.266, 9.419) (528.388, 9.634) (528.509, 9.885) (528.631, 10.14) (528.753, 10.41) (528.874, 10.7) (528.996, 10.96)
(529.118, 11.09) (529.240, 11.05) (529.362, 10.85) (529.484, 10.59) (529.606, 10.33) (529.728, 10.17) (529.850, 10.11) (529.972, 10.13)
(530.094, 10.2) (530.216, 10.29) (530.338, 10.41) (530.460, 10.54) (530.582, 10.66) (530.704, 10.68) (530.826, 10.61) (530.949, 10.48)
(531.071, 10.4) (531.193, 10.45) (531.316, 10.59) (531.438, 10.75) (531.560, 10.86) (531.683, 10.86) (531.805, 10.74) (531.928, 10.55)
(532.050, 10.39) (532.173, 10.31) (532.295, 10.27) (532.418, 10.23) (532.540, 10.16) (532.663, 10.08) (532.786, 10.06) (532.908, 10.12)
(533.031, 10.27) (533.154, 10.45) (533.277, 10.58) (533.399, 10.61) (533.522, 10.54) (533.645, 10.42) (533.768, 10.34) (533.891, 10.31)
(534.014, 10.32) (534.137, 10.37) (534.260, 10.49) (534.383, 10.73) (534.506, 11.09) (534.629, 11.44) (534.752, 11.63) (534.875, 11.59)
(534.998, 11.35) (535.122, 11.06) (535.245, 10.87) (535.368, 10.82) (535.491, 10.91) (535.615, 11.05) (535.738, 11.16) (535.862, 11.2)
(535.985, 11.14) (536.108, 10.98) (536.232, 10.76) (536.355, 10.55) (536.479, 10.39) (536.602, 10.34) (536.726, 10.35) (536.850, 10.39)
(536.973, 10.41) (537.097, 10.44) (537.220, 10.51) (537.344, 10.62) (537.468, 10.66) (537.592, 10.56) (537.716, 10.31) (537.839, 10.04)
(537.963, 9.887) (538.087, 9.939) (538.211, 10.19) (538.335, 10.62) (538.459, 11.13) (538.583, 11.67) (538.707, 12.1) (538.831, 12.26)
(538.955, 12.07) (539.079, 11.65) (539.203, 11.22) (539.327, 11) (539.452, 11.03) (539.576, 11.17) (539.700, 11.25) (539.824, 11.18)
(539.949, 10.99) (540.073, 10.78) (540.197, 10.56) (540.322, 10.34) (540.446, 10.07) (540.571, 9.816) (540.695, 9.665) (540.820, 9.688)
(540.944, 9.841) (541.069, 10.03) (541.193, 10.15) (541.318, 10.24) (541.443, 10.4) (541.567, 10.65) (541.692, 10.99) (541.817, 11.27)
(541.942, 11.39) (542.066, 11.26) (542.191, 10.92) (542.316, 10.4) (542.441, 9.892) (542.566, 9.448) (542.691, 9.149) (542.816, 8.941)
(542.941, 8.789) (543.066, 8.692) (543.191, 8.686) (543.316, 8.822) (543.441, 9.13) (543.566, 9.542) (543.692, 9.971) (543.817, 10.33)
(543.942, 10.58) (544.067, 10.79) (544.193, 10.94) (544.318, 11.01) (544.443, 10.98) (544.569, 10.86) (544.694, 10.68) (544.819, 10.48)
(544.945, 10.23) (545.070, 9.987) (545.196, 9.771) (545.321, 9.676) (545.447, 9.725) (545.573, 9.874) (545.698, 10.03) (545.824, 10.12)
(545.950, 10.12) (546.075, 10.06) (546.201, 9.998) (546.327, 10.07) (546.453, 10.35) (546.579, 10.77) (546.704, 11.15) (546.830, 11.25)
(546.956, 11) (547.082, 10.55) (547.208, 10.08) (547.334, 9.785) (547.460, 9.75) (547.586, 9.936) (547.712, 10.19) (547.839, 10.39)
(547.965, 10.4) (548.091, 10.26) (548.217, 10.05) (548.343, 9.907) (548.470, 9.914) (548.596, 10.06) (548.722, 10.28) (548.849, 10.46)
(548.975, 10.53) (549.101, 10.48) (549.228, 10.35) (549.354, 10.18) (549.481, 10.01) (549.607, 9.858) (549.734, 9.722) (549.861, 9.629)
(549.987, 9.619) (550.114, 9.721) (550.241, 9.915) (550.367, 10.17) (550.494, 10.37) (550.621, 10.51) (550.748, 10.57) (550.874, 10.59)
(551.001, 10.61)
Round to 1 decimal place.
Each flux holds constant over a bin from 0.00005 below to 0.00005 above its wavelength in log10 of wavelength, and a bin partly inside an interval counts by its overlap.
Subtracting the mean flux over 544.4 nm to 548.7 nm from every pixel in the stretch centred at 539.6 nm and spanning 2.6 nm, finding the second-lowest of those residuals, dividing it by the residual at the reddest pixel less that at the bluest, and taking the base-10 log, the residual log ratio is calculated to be -0.2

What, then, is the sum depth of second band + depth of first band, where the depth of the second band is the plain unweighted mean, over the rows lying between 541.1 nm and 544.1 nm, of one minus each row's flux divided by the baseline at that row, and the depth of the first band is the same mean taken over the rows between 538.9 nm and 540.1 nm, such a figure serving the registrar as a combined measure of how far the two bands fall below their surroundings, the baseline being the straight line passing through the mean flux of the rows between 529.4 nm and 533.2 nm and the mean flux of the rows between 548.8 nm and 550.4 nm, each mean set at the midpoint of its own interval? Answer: -0.079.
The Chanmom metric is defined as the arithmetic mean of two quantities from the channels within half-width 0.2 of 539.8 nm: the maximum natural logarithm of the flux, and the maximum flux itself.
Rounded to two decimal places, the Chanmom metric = 6.84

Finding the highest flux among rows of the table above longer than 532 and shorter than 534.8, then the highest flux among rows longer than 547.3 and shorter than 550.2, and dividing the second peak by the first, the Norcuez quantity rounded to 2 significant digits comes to 0.91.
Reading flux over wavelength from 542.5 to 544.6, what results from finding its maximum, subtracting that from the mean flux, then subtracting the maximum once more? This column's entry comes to -12.2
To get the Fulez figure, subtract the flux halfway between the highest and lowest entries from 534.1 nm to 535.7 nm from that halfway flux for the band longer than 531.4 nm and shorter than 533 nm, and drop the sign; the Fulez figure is 0.54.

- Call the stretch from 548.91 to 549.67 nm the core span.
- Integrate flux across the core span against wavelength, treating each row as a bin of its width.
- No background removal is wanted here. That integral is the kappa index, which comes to 7.8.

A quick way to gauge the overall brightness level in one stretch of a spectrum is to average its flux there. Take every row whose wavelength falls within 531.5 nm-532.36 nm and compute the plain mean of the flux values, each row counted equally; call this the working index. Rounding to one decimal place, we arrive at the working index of 10.6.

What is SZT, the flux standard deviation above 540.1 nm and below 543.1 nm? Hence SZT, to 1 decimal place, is 0.8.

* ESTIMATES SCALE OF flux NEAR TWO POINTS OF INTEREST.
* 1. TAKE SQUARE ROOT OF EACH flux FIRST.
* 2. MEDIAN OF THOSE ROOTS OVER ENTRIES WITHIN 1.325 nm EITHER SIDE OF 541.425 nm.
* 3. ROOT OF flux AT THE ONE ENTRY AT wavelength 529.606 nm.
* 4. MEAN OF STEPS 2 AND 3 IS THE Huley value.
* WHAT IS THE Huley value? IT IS 3.21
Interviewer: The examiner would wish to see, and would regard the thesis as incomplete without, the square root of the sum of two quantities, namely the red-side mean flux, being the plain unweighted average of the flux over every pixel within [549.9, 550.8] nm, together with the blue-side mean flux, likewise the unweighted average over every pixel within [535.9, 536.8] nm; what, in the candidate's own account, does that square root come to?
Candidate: 4.56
